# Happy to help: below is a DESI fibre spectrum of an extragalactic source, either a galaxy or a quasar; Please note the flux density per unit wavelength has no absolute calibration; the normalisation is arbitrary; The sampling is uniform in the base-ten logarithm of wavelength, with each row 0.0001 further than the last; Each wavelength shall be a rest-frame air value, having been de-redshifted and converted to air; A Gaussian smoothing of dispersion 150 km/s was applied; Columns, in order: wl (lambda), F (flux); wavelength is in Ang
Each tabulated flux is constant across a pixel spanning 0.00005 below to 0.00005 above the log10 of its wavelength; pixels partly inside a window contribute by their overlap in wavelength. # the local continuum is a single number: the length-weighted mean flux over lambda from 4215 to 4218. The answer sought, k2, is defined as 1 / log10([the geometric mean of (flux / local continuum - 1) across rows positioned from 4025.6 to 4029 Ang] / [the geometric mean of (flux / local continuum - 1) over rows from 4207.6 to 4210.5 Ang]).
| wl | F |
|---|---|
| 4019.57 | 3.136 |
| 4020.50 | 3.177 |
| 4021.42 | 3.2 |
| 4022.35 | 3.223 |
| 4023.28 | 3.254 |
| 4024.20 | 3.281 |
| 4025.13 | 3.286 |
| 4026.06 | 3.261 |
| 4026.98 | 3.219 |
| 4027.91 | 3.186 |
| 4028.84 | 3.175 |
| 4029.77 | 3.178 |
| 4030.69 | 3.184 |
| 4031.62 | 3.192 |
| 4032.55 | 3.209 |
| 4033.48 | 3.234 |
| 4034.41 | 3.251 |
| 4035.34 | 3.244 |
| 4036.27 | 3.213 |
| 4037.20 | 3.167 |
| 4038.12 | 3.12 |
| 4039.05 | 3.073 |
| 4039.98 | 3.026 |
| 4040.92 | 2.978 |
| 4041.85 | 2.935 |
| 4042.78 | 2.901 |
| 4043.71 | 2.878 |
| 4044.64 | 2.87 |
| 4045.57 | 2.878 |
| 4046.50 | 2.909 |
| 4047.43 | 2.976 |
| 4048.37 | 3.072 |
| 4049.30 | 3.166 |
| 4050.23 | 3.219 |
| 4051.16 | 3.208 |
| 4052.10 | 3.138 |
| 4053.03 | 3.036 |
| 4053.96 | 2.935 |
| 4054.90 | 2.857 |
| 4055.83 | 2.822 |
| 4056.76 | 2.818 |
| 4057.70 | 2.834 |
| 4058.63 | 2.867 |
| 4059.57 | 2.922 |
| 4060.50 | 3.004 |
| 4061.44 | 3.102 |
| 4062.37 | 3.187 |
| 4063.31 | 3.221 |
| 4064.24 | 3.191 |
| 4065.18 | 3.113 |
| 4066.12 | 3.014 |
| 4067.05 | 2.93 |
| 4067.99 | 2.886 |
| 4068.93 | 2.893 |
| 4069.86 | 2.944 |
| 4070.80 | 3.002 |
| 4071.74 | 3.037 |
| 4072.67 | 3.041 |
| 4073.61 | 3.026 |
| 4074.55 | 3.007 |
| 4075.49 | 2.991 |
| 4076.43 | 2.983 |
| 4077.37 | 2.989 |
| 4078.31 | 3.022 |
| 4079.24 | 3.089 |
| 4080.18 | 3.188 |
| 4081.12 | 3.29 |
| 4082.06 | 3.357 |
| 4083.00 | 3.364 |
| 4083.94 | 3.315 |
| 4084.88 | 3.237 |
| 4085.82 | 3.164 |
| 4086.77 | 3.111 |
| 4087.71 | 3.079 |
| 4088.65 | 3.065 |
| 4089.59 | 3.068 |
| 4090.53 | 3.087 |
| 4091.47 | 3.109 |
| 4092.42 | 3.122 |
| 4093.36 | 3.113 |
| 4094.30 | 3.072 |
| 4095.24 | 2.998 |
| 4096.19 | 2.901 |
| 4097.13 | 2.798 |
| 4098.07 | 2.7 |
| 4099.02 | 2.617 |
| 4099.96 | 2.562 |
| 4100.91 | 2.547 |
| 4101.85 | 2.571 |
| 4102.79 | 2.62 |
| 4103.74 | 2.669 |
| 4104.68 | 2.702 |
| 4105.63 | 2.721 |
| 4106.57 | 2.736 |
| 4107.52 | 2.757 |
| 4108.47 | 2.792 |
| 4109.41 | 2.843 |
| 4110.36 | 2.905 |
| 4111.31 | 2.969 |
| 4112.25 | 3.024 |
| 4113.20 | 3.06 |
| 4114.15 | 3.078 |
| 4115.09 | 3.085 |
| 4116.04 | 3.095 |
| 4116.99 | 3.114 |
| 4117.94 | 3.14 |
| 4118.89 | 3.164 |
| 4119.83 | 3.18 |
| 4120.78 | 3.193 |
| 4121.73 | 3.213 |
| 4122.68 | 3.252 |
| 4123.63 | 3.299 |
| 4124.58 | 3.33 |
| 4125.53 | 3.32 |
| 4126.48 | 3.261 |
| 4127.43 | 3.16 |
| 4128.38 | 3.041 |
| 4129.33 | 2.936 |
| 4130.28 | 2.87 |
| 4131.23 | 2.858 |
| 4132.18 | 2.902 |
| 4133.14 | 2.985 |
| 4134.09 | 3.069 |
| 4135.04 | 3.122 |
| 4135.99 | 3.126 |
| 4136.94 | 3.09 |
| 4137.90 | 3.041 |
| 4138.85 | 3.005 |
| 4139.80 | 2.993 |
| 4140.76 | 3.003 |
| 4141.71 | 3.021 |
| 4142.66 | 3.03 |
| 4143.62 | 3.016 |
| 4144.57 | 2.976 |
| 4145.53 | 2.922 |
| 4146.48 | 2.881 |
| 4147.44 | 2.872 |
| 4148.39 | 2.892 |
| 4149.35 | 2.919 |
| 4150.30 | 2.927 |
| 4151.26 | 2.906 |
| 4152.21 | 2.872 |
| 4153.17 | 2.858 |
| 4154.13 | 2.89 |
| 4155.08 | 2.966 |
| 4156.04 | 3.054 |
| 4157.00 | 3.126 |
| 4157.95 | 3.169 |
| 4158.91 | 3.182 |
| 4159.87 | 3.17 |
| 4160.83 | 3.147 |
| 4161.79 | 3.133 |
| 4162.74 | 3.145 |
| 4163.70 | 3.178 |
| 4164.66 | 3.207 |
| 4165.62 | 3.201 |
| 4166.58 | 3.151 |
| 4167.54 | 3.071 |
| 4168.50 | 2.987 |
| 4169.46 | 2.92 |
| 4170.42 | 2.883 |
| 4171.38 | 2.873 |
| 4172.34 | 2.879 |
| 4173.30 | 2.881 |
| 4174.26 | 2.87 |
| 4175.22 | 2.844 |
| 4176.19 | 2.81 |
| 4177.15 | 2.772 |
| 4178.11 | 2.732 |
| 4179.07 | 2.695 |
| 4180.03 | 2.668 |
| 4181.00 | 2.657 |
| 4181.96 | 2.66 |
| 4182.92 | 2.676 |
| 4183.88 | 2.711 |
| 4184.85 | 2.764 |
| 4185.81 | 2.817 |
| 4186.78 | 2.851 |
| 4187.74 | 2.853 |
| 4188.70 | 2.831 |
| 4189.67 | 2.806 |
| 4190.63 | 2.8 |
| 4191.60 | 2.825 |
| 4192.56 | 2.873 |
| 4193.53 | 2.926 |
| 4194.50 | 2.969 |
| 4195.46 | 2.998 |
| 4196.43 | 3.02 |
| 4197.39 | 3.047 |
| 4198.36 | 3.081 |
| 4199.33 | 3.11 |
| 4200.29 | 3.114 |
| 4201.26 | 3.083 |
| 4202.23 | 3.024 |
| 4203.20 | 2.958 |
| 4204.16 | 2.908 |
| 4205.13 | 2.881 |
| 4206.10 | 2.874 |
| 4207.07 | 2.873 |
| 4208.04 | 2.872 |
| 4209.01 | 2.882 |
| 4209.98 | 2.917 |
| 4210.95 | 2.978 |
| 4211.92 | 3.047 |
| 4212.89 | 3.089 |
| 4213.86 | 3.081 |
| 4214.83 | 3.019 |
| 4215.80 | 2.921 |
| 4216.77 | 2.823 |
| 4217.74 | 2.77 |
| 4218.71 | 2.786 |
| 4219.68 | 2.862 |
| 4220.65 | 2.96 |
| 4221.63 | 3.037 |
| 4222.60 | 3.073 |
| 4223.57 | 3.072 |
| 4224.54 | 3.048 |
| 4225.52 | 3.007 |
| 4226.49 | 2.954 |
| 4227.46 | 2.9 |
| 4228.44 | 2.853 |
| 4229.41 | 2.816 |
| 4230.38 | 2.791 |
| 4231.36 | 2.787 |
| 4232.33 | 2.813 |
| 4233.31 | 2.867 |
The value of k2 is 1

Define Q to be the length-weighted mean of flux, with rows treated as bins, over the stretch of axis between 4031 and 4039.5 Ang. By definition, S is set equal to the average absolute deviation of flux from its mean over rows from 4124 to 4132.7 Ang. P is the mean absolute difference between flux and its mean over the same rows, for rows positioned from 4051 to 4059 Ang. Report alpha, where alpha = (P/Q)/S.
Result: 0.22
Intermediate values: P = 0.121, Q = 3.19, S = 0.171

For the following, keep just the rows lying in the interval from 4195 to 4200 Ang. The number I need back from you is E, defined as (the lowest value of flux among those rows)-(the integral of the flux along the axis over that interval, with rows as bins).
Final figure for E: -12.3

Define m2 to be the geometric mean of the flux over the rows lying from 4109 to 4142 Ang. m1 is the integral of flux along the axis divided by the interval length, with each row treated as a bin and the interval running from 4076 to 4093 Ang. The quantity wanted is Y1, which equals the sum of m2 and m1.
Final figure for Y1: 6.22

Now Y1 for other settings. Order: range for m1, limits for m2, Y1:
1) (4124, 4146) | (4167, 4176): 5.96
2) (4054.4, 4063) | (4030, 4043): 6.06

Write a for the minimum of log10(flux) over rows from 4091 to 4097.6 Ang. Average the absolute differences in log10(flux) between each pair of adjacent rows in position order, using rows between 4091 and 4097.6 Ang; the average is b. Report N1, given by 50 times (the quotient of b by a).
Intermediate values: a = 0.447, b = 0.008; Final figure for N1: 0.9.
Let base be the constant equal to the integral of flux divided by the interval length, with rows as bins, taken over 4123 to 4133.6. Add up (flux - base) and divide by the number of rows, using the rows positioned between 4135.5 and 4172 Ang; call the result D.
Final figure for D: -0.067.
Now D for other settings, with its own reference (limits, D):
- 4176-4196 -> -0.294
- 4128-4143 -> -0.083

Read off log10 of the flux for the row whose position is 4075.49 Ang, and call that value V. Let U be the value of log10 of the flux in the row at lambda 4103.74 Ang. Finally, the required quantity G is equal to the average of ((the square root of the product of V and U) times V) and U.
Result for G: 0.320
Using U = 0.426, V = 0.48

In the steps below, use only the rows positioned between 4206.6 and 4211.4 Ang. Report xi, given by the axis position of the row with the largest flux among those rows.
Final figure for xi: 4210.95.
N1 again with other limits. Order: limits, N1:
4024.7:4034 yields 0.3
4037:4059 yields 0.8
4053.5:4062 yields 0.8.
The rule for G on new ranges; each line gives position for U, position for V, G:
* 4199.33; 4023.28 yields 0.375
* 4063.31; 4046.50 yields 0.367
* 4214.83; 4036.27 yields 0.365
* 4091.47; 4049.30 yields 0.371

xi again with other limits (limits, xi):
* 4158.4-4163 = 4158.91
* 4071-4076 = 4072.67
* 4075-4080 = 4079.24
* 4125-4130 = 4125.53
